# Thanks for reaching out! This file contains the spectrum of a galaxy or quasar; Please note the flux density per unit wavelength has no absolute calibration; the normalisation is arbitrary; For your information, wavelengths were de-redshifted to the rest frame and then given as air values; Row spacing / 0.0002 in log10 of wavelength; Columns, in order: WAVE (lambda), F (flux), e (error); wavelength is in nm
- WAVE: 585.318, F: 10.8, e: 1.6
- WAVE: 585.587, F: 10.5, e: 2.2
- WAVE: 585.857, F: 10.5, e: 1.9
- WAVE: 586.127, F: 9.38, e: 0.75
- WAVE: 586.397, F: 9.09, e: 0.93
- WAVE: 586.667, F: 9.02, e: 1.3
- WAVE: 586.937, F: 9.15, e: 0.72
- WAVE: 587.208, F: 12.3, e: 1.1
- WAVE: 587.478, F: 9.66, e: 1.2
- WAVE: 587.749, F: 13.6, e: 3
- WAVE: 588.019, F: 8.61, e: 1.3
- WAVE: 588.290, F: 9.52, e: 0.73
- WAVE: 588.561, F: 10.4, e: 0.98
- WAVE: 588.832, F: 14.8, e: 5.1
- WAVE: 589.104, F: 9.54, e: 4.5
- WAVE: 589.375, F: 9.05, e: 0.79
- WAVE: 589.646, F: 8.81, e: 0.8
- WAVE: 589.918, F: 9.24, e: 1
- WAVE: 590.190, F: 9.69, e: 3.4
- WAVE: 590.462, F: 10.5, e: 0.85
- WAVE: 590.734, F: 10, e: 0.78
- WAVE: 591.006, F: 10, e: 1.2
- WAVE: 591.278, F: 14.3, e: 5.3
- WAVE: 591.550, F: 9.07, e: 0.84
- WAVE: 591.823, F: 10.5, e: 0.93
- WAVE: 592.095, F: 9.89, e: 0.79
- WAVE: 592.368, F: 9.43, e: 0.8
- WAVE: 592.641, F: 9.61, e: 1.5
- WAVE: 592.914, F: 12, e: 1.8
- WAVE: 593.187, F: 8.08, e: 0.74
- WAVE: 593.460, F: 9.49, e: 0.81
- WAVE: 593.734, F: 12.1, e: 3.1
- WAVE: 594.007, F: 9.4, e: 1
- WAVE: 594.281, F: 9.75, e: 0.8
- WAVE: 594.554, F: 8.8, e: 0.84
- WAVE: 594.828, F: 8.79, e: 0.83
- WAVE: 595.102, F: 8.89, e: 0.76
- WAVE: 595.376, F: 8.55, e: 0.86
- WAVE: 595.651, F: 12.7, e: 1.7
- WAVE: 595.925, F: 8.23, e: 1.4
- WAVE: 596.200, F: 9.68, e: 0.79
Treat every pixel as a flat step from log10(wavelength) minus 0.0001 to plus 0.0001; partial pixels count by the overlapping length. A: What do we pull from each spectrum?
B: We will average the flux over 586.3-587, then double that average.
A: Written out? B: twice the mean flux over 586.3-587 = 18.2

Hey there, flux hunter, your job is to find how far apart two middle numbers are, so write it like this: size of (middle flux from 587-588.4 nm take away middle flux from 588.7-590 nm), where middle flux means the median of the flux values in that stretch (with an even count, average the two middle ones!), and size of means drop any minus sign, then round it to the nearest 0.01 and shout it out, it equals 0.42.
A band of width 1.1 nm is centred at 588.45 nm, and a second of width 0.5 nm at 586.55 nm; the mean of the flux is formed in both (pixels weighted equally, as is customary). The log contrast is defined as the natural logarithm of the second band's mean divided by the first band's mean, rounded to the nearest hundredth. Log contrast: -0.18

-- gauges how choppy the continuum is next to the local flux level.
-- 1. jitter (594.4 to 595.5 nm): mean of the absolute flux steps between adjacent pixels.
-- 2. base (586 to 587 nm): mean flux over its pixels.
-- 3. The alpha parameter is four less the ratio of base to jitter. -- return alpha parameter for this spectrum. -57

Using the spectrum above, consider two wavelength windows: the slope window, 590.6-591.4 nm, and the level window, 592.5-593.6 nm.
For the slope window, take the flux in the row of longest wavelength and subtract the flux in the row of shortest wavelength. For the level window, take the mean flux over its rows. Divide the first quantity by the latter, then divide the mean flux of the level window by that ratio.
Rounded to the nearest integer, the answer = 22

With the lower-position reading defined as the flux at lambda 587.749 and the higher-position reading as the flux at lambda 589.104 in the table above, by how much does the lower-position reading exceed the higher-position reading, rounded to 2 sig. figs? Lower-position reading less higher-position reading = 4.1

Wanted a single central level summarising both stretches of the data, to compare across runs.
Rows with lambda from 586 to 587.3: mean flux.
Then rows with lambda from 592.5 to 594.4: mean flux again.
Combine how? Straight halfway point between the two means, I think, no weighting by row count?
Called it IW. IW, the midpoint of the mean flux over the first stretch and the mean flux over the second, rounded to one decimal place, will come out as 9.9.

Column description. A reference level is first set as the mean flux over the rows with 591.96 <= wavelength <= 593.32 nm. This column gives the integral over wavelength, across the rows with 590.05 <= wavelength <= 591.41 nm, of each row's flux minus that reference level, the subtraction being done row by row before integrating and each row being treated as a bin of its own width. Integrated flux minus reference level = 1.5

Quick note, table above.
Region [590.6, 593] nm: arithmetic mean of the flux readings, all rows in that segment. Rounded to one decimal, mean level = 10.5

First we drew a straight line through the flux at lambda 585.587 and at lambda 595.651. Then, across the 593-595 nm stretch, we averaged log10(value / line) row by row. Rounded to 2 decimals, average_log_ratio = -0.12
